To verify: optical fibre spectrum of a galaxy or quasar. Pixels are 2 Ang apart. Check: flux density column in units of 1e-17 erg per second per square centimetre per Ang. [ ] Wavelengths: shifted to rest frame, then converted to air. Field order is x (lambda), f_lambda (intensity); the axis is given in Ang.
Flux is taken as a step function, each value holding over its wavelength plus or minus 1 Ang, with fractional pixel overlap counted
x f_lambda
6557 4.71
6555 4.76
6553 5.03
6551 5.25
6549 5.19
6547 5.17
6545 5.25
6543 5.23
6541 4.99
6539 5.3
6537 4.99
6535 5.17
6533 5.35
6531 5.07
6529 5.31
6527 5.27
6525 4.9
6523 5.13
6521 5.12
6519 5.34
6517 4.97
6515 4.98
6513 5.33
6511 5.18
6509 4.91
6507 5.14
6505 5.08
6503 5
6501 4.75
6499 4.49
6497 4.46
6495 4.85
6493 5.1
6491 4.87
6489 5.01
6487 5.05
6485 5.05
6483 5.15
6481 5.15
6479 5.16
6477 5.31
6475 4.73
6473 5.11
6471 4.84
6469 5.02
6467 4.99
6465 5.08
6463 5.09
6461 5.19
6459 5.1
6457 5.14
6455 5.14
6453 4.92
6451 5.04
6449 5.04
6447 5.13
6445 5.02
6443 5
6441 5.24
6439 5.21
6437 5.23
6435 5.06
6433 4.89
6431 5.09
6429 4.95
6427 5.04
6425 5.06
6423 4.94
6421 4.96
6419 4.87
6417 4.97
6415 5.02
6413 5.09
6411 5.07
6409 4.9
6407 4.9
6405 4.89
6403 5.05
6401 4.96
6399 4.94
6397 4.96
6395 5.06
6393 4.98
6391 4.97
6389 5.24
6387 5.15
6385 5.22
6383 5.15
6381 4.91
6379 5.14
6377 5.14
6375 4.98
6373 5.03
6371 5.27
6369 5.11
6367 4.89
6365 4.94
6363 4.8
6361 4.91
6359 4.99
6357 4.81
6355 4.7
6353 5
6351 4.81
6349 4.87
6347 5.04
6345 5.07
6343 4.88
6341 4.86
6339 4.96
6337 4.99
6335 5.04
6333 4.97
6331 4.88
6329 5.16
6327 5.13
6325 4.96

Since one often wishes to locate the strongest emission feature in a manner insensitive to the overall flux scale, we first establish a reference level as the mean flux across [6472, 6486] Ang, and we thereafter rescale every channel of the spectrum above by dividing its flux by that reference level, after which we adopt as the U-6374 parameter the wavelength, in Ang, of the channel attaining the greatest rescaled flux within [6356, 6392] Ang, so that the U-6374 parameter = 6371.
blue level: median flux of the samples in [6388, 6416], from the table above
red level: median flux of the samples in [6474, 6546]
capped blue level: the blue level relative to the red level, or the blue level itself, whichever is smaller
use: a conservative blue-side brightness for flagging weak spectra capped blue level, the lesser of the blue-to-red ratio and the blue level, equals 0.98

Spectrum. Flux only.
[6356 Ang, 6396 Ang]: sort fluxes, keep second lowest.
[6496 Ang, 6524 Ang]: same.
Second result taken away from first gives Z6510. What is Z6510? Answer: 0.32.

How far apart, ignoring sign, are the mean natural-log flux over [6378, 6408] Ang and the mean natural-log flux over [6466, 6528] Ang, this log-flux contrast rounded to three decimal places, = 0.005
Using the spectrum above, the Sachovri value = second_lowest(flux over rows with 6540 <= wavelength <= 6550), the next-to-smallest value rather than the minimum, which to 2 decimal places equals 5.17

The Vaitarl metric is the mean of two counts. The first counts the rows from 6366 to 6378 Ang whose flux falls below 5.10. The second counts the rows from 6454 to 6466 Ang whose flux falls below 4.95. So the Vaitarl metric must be 1.5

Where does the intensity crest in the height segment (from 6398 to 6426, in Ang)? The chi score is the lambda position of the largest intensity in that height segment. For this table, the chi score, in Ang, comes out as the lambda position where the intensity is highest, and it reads 6413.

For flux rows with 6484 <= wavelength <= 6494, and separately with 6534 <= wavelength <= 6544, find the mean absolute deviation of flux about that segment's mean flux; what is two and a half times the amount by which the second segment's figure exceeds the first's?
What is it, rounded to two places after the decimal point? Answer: 0.14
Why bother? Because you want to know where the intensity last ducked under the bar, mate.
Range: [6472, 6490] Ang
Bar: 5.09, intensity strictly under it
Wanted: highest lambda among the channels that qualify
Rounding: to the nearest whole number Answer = 6489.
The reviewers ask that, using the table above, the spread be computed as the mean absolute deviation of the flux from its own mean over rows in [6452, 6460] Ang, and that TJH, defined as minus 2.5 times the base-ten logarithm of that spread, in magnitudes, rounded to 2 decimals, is 2.78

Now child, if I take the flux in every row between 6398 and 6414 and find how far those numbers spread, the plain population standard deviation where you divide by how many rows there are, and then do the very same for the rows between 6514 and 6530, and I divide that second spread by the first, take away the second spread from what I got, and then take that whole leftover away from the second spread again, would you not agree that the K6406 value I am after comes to -1.7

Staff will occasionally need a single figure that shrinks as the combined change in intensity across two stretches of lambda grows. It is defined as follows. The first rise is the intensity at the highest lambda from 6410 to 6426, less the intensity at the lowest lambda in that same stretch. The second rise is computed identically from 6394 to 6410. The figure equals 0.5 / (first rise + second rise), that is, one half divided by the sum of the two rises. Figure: -3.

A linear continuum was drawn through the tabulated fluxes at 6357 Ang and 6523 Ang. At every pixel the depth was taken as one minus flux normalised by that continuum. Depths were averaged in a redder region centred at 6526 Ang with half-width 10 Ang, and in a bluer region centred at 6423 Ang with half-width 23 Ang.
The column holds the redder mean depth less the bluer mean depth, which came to 0.011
